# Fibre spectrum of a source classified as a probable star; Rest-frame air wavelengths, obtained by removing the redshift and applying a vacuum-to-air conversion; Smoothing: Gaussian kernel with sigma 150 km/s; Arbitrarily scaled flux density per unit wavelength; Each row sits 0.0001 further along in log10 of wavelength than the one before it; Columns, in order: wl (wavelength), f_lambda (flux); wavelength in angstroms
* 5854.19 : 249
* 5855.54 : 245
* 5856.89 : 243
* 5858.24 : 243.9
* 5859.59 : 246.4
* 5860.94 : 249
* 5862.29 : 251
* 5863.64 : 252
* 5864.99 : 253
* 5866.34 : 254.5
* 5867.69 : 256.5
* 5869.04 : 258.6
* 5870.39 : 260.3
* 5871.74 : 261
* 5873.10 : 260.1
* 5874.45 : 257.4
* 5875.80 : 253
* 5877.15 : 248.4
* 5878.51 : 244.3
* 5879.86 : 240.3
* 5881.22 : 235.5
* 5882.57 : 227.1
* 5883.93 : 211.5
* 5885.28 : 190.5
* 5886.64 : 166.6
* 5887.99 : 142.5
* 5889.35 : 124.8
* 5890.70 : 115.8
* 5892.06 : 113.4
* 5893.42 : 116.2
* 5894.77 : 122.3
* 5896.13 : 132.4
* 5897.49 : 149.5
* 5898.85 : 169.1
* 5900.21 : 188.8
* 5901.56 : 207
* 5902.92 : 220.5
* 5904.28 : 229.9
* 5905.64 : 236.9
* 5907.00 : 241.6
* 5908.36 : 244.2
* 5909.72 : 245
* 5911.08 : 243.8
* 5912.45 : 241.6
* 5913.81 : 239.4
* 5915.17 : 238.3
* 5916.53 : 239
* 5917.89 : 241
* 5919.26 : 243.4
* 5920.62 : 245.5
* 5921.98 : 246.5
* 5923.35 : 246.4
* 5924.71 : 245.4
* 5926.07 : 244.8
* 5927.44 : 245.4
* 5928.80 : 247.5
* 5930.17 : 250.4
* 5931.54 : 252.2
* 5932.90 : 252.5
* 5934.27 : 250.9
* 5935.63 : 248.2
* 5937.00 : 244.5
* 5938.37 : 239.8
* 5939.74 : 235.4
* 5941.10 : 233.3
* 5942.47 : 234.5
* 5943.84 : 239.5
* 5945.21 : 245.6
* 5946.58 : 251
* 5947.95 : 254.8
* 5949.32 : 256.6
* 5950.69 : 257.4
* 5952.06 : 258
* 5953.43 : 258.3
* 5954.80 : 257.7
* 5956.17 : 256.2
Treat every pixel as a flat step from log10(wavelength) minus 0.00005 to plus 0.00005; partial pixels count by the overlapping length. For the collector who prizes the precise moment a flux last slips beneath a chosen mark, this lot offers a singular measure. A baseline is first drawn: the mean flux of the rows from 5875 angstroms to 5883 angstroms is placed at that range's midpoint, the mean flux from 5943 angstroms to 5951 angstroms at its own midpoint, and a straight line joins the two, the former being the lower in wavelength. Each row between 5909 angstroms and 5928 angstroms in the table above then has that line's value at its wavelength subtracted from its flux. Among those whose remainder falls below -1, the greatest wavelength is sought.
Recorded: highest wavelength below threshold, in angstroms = 5927.44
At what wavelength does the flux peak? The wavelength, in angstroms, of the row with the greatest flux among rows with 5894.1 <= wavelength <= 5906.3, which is 5905.64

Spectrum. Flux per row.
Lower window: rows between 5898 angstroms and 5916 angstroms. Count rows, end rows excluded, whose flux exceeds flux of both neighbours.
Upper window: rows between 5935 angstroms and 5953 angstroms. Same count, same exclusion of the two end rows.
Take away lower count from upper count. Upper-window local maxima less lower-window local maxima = -1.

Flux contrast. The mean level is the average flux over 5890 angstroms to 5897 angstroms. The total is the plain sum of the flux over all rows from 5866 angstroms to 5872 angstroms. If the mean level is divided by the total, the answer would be 0.09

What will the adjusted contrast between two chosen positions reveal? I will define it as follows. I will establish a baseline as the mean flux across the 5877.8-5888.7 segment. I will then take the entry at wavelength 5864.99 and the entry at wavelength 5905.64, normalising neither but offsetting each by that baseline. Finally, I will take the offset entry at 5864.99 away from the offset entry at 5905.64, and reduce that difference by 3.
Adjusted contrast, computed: -19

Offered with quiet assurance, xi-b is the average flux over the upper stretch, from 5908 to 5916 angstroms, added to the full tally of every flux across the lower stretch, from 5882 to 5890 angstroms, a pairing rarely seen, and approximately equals 1305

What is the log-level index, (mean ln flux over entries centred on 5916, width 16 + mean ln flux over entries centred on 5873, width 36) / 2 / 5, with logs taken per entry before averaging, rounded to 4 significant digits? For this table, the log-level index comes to 1.091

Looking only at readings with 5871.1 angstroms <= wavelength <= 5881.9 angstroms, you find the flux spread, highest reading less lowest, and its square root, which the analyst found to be 5.0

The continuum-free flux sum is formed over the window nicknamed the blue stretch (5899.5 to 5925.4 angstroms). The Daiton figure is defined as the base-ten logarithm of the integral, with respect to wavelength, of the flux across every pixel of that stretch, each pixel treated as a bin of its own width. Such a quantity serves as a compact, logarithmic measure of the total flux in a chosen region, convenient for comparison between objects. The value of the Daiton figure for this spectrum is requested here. 3.79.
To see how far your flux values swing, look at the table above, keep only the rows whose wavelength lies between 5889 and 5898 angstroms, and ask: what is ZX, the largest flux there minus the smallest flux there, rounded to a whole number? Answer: 36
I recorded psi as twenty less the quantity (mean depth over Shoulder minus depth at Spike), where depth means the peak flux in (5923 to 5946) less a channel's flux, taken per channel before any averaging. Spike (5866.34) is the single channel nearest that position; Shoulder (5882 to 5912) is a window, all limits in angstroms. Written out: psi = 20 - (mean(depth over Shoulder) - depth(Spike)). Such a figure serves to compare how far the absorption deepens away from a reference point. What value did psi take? -51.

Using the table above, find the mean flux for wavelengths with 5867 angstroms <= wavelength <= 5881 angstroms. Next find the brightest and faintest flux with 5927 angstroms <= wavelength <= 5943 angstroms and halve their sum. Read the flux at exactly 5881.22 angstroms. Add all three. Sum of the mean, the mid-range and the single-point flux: 732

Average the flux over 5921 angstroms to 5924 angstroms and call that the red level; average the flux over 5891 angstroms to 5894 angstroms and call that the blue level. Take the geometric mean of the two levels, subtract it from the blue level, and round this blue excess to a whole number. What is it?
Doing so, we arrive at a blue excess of -53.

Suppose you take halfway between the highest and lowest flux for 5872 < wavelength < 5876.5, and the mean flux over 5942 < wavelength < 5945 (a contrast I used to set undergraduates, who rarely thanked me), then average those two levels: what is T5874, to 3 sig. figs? 247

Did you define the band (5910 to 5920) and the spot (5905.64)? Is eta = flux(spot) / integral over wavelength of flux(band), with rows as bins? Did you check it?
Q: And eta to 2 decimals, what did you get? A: 0.10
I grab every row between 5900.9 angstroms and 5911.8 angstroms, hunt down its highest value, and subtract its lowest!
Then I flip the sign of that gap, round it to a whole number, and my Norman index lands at -38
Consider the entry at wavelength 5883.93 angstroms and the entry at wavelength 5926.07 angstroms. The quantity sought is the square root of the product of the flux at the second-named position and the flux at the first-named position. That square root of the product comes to 228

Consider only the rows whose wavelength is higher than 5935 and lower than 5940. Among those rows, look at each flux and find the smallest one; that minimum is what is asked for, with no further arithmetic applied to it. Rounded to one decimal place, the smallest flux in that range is 235.4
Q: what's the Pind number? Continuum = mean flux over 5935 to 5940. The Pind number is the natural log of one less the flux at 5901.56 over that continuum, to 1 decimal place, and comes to -1.9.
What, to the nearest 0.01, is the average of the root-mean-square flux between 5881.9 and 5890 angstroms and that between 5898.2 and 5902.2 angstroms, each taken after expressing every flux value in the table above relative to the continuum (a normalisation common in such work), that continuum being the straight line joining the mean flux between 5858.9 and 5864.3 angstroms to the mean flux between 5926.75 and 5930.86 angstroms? 0.74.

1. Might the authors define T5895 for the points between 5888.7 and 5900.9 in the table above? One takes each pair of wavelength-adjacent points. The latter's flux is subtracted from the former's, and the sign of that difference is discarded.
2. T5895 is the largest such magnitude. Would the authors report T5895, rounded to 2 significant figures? 20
